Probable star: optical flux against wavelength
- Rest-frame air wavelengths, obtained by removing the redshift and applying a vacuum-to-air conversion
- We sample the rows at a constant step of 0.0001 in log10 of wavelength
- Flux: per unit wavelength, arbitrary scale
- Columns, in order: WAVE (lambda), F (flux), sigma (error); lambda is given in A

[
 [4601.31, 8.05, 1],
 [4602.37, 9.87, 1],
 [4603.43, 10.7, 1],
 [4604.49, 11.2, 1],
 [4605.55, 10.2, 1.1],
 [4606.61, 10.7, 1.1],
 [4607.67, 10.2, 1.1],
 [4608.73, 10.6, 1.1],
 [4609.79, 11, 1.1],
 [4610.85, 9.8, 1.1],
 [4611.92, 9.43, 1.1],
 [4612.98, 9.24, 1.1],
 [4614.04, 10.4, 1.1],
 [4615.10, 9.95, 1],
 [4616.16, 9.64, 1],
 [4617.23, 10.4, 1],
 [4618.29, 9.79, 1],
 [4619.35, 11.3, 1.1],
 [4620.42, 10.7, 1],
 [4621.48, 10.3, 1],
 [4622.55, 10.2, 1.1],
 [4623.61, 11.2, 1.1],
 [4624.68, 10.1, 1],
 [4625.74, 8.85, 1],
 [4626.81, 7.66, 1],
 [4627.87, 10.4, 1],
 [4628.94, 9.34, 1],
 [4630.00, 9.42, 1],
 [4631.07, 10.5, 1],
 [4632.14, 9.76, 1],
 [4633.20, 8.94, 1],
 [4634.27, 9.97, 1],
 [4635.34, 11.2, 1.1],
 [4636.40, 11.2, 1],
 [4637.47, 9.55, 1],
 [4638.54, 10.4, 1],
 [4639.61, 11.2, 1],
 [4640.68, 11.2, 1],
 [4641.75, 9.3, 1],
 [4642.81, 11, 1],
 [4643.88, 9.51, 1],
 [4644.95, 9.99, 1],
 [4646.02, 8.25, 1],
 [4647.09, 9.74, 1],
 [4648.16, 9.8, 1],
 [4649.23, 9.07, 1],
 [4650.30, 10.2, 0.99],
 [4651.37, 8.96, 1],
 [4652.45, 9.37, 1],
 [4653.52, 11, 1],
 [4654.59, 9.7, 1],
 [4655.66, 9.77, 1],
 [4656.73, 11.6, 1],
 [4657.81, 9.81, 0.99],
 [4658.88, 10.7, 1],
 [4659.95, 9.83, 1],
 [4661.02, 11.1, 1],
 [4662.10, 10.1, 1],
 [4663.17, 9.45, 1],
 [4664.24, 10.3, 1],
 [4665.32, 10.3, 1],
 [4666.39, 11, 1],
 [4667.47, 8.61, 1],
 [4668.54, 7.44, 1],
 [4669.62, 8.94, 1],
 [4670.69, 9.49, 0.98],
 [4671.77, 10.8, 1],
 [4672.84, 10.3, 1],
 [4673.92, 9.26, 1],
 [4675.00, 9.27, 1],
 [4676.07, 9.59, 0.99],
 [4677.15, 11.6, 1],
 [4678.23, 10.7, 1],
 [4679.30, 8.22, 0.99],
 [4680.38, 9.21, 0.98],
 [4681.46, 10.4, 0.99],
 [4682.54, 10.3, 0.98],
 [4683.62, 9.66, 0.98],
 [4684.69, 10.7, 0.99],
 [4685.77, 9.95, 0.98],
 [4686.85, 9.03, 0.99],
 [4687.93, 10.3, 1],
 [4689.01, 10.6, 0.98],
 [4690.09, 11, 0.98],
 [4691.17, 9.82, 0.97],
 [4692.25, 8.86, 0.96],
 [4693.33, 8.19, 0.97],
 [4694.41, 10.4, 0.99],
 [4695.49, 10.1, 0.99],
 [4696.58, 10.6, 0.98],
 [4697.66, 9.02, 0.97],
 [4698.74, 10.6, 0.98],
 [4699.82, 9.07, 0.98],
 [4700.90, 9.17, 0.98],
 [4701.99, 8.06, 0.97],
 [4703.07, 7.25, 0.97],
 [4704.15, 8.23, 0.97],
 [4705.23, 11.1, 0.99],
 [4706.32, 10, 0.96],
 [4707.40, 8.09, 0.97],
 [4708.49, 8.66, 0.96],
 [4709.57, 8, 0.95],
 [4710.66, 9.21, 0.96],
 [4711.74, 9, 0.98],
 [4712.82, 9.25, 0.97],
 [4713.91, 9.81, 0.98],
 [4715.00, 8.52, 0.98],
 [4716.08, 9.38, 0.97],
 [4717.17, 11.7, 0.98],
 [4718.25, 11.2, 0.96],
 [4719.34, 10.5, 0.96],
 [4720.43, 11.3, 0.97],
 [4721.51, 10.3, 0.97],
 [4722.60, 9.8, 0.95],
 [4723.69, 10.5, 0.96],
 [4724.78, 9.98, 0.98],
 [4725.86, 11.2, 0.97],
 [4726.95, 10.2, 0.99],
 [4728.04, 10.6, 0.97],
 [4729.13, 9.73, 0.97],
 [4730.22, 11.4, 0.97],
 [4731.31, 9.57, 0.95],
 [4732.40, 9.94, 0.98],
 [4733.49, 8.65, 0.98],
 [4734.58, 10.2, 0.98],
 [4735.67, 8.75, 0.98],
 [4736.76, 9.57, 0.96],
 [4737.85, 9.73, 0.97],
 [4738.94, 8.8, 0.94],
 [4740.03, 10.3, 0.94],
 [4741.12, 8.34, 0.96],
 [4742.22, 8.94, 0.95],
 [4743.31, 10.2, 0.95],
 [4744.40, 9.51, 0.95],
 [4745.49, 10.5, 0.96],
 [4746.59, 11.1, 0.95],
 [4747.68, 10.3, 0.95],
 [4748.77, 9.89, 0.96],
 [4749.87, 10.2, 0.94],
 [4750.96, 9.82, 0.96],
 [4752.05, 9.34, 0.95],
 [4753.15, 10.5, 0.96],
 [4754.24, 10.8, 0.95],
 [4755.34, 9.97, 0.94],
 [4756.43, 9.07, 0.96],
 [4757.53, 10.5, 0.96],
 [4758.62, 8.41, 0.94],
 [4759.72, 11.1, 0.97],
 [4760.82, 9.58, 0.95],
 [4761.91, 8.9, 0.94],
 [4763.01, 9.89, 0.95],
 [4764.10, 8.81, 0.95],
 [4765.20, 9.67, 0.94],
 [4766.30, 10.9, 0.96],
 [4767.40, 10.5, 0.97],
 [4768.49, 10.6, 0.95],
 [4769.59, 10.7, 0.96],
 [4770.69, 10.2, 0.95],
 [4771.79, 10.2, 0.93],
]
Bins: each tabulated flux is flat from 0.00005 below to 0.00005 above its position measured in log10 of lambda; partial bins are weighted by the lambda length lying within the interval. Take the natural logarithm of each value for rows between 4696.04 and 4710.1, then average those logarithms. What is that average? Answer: 2.20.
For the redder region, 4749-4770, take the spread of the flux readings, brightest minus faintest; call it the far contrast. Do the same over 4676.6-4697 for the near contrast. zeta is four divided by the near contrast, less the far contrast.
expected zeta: -1.5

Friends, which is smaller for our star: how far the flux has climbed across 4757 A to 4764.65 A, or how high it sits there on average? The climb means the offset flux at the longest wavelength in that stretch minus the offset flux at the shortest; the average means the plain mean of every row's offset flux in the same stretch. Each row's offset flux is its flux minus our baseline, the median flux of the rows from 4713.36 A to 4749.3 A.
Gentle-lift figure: -1.7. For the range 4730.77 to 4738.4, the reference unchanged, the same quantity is -0.5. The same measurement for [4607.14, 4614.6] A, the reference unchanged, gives 0.1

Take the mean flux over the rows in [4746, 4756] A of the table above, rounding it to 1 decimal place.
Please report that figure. 10.2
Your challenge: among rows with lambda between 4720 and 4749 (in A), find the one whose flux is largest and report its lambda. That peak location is 4730.22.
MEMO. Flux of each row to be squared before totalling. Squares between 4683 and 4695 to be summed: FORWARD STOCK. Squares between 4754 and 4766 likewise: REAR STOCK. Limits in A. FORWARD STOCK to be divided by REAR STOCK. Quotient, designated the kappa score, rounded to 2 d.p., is 1.03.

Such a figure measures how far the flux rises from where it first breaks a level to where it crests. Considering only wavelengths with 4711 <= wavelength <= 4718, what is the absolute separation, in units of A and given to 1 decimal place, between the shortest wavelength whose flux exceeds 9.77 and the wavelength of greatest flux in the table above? 3.3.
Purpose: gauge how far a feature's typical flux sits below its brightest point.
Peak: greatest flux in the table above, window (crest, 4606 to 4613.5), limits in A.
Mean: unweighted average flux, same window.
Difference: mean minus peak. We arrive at -0.86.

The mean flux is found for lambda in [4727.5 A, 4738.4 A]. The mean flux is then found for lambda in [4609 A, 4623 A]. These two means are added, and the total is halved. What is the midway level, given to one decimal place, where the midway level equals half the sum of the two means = 10.0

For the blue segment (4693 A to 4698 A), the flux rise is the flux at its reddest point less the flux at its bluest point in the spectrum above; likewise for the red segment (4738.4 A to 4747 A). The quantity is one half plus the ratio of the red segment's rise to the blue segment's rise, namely 3.3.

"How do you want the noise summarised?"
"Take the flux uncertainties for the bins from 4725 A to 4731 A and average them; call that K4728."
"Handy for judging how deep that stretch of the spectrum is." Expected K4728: 0.97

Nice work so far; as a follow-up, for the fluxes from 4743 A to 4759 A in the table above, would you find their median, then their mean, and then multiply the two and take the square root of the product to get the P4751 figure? 10.1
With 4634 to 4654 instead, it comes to 10.0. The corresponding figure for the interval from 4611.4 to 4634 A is 9.9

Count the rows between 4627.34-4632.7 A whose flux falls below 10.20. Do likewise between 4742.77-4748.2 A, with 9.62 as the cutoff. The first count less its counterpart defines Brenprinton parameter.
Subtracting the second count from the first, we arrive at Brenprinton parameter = 2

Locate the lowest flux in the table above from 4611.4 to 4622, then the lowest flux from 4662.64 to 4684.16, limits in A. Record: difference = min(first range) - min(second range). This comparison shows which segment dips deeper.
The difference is 1.8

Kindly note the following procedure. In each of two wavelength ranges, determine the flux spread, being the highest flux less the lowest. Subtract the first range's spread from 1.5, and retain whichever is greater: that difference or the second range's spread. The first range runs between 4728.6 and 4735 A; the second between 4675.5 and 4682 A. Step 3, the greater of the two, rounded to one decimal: 3.4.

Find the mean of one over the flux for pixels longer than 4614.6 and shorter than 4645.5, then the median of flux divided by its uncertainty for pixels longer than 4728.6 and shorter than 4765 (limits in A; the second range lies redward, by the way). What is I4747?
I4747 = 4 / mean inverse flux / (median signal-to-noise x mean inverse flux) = 39.64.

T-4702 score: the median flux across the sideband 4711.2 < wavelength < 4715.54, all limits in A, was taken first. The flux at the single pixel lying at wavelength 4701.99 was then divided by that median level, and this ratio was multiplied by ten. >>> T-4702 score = 9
